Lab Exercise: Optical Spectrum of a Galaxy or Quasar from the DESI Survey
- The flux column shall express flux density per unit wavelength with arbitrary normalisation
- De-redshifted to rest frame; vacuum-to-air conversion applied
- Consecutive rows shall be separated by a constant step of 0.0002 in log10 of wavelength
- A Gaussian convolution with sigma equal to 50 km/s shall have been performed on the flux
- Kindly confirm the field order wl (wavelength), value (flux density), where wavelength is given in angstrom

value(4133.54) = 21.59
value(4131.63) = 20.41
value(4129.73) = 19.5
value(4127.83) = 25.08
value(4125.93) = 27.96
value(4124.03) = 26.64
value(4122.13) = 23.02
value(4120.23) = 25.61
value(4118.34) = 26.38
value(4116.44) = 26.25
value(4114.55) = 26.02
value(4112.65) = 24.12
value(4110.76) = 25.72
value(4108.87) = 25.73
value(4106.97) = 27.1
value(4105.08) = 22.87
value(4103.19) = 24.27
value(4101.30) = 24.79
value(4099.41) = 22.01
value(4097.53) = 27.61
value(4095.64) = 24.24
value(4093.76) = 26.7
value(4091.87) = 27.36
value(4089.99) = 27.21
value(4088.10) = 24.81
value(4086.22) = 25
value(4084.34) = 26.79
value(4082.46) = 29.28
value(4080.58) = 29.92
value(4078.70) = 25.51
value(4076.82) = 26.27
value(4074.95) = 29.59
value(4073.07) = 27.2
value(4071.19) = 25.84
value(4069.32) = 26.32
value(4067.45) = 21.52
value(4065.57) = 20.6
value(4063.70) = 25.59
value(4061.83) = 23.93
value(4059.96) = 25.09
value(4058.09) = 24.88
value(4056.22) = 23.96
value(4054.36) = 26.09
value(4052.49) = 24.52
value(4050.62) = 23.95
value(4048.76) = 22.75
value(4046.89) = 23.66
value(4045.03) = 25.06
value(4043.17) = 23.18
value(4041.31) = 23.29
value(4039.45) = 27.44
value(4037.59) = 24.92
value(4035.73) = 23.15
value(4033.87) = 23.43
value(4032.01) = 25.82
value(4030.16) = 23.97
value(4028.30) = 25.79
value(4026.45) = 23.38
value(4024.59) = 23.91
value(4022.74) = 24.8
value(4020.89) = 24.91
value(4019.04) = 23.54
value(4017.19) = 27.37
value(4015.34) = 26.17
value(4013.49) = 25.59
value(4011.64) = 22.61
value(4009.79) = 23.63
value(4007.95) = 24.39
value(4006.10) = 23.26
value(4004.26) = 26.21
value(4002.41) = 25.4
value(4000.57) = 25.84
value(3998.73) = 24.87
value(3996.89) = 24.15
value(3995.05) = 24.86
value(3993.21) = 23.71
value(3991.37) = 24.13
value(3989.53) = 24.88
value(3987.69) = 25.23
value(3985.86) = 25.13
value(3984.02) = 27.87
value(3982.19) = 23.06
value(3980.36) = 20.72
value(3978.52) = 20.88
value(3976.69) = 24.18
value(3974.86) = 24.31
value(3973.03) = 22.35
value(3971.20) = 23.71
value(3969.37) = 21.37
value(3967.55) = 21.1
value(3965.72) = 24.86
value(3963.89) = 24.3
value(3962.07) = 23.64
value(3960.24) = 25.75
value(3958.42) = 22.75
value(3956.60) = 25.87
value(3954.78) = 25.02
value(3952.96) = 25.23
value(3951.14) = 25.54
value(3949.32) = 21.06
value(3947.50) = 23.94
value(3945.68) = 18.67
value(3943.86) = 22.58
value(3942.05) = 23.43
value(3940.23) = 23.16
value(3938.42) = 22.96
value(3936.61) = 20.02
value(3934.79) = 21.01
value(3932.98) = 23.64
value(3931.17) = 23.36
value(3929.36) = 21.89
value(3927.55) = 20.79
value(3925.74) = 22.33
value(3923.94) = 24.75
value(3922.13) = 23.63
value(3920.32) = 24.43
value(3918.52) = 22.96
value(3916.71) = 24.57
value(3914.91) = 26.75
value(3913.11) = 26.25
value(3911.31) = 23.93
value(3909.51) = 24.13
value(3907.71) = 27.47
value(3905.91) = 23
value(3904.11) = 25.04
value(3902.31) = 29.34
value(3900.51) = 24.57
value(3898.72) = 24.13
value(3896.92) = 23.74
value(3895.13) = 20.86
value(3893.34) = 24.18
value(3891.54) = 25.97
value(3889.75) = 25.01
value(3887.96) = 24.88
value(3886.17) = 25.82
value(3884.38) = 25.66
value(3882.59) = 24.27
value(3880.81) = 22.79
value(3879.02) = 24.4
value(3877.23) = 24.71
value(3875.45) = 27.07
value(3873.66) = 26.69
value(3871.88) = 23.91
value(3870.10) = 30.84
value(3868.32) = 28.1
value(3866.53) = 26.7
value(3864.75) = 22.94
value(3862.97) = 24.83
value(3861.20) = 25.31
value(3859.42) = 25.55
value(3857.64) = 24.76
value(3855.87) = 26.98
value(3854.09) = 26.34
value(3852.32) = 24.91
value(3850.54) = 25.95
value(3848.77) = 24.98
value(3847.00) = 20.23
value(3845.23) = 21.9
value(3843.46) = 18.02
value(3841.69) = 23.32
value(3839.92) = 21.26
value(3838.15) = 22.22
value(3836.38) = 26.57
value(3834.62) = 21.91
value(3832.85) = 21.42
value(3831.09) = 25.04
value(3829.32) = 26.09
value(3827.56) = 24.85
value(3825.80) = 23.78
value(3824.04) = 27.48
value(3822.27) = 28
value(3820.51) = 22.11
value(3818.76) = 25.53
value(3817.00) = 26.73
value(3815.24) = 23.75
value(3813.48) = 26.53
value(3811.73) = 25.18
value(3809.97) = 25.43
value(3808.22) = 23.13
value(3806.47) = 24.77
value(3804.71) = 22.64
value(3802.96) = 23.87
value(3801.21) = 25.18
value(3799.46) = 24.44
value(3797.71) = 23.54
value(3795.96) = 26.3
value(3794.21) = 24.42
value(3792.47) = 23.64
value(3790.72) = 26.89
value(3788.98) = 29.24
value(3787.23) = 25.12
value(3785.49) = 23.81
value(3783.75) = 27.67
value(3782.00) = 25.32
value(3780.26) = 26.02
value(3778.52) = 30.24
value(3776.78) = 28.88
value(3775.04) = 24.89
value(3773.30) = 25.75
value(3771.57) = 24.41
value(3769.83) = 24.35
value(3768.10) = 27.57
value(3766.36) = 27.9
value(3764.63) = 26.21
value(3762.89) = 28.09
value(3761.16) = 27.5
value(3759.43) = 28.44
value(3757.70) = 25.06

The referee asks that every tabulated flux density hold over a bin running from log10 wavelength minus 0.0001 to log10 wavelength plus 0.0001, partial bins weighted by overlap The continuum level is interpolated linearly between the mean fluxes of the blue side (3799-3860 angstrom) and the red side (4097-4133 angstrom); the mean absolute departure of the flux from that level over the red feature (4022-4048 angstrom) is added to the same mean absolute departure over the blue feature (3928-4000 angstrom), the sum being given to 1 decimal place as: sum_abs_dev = 2.7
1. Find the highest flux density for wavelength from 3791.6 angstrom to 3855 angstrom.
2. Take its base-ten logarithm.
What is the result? 1.45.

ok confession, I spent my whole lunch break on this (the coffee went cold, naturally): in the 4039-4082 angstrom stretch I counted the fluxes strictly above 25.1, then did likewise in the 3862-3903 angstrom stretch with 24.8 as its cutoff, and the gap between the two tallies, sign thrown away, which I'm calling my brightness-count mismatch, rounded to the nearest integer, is 2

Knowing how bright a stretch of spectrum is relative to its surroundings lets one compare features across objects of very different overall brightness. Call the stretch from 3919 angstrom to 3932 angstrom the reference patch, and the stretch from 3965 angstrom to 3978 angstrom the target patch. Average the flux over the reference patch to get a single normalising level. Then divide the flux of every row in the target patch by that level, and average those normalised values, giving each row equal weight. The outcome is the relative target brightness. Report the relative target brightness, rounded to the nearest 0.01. 1.00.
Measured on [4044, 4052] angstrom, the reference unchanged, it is 1.04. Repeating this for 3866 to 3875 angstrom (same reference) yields 1.18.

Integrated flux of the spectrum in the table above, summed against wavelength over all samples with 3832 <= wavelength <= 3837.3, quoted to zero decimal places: 123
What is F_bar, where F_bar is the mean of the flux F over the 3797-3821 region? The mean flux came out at 24.5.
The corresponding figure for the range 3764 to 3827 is 25.6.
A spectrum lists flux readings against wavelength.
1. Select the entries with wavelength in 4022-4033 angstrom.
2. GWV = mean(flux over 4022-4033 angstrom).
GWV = 24.6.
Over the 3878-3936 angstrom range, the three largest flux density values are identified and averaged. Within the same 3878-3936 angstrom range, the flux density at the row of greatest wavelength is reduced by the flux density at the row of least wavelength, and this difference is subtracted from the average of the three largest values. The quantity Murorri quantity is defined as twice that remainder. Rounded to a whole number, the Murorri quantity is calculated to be 62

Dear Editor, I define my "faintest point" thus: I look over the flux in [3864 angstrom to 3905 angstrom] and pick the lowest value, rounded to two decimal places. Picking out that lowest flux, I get 20.86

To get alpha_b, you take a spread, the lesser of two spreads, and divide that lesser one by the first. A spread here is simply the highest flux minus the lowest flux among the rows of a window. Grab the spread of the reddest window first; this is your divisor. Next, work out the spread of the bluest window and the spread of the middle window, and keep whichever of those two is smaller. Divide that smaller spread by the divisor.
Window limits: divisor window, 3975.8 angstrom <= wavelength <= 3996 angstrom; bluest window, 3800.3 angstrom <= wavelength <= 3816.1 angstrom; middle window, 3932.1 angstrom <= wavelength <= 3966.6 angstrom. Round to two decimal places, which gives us 0.54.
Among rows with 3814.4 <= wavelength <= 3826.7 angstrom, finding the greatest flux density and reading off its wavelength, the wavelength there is 3822.27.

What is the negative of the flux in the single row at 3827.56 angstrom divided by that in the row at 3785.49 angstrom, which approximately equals -1.04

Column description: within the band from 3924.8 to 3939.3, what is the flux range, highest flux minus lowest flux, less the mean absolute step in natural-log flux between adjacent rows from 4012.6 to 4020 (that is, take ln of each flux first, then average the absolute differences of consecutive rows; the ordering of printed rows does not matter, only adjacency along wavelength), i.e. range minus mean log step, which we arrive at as 4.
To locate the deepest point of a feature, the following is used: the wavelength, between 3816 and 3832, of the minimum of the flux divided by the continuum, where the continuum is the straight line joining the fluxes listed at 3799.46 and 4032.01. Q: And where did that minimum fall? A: 3820.51 angstrom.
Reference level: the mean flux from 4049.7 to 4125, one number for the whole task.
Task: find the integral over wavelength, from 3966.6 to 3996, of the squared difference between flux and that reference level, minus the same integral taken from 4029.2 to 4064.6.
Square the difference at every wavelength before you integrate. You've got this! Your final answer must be 123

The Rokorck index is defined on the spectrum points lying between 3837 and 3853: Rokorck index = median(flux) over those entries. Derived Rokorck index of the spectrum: 22.2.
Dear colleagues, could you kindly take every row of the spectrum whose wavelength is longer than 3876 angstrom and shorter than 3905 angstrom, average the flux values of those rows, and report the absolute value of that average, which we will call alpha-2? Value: 24.7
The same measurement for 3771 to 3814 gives 25.5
